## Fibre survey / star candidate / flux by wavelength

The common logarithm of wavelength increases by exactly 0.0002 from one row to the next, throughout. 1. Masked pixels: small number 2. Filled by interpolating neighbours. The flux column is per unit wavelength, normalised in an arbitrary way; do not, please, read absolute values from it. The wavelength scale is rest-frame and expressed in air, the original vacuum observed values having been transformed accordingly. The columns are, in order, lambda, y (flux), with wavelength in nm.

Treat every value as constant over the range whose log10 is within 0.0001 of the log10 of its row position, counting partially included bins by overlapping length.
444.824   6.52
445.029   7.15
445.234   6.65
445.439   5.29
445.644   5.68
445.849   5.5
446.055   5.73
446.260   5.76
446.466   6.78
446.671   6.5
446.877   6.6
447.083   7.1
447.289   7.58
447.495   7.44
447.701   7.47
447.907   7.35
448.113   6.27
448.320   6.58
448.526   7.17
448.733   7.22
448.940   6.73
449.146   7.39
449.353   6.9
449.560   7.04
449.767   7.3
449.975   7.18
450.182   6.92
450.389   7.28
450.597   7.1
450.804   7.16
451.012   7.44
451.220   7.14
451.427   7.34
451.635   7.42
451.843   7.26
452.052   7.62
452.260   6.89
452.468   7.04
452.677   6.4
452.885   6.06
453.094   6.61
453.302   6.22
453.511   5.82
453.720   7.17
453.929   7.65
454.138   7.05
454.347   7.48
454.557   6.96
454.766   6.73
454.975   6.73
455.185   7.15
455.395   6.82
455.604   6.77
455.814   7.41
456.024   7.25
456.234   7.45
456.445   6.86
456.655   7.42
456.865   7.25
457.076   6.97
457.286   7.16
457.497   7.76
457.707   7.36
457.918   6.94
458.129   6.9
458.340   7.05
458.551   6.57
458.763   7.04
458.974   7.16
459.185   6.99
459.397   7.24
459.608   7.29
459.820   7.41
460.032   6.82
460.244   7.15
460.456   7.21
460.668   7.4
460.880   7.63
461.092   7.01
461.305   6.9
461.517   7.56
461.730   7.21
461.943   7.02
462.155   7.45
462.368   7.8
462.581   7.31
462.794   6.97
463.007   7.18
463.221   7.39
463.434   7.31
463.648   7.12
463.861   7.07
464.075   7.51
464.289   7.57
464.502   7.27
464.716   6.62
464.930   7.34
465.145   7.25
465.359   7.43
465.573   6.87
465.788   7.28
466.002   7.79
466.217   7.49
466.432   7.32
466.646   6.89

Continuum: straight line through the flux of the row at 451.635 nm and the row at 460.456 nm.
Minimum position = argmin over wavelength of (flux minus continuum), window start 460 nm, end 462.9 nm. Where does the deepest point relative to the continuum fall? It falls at 460.032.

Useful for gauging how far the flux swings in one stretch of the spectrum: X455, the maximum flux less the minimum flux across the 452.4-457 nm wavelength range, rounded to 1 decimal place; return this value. 1.8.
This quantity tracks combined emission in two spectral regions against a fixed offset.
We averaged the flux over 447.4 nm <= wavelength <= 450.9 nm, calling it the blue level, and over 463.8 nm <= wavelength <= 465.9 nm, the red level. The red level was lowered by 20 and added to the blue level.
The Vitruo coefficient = -5.69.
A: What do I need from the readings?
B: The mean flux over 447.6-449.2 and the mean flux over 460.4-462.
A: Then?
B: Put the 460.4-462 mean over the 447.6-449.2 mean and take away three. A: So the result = -1.97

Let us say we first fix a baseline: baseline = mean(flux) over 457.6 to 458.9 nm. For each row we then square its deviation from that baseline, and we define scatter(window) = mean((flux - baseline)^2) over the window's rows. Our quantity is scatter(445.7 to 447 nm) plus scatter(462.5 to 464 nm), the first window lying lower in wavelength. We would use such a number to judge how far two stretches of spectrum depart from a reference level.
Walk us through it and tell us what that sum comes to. 1.0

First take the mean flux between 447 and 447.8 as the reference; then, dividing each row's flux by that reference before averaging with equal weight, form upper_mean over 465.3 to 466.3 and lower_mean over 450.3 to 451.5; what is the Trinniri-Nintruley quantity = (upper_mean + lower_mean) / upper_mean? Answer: 1.98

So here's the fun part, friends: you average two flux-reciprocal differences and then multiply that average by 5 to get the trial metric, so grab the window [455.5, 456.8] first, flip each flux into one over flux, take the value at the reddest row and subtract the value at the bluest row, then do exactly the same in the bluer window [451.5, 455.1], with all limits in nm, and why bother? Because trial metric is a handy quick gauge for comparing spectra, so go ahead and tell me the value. 0.00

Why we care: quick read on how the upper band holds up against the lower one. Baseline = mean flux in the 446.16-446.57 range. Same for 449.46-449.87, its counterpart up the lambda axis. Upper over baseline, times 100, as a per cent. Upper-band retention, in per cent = 114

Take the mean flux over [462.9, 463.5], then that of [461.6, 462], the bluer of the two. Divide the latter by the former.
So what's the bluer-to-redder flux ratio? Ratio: 0.98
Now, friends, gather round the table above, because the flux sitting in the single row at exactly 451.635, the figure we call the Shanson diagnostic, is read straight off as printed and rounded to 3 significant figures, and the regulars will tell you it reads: 7.42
